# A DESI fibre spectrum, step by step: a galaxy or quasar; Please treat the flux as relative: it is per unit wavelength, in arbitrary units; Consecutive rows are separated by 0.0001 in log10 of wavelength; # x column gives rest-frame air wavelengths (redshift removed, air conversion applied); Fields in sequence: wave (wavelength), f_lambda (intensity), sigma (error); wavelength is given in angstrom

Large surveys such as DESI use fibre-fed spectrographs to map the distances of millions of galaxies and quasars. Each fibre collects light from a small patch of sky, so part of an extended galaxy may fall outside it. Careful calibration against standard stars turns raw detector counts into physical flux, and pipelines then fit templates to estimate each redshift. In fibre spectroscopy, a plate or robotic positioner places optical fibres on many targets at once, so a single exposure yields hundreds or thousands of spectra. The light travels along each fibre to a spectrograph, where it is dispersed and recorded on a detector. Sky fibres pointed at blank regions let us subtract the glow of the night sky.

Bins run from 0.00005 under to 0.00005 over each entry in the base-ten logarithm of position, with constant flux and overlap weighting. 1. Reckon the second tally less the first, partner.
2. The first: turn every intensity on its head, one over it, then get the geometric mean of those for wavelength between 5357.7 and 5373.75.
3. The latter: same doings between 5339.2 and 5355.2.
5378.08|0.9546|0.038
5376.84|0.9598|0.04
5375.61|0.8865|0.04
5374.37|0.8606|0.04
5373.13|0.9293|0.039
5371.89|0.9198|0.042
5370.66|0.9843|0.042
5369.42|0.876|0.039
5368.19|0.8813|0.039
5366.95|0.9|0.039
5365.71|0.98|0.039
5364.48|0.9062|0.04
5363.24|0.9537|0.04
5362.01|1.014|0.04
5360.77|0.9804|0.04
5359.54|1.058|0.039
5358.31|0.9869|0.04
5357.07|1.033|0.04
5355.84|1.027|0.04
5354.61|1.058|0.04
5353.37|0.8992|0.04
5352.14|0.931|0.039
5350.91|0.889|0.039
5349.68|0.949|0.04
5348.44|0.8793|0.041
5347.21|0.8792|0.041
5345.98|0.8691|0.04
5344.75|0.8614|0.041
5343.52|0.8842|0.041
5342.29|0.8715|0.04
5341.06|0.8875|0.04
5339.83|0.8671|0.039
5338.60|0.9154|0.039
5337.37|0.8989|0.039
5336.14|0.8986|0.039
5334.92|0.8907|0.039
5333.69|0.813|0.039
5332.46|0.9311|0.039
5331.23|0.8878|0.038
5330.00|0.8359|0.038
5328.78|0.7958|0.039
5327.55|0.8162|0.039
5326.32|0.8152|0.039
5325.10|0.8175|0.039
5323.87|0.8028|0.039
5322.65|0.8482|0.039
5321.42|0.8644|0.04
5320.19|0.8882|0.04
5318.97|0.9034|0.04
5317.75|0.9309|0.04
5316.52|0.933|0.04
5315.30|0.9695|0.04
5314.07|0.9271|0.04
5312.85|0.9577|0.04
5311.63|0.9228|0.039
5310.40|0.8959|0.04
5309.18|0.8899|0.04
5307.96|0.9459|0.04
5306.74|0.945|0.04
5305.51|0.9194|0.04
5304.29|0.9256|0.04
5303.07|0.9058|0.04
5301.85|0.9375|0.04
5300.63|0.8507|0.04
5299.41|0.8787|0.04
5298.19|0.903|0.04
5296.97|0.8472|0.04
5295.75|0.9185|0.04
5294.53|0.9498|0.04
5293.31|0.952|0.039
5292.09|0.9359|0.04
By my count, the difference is 0.06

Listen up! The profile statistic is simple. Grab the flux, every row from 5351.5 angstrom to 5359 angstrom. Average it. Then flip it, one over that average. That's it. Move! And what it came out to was 1.01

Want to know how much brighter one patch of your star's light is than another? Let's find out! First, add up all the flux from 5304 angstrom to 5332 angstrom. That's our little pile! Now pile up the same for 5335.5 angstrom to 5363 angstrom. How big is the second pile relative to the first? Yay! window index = 1.0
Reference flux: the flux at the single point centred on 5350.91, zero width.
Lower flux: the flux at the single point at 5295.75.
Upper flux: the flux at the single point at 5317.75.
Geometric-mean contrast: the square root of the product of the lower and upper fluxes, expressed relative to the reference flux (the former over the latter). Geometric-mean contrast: 1.04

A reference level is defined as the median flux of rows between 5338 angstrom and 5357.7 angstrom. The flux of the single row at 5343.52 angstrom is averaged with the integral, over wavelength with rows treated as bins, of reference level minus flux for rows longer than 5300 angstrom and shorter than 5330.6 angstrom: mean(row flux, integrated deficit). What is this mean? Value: 0.42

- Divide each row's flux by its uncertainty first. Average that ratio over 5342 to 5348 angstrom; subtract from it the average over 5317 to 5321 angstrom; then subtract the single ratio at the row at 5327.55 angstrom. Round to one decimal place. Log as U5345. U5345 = -22.1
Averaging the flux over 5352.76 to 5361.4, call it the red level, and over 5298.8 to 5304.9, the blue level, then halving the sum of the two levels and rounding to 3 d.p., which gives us 0.953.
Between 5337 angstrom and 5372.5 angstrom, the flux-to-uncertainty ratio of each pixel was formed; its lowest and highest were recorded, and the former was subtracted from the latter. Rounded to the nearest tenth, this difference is 6.1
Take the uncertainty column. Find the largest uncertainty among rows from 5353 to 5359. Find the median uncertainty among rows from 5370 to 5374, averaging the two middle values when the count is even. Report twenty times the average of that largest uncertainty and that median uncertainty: 0.820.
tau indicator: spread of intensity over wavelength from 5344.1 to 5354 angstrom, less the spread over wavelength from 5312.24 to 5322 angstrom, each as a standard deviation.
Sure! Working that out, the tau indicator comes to -0.004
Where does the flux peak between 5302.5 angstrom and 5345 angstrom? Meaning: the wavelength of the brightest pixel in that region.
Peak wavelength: 5315.30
